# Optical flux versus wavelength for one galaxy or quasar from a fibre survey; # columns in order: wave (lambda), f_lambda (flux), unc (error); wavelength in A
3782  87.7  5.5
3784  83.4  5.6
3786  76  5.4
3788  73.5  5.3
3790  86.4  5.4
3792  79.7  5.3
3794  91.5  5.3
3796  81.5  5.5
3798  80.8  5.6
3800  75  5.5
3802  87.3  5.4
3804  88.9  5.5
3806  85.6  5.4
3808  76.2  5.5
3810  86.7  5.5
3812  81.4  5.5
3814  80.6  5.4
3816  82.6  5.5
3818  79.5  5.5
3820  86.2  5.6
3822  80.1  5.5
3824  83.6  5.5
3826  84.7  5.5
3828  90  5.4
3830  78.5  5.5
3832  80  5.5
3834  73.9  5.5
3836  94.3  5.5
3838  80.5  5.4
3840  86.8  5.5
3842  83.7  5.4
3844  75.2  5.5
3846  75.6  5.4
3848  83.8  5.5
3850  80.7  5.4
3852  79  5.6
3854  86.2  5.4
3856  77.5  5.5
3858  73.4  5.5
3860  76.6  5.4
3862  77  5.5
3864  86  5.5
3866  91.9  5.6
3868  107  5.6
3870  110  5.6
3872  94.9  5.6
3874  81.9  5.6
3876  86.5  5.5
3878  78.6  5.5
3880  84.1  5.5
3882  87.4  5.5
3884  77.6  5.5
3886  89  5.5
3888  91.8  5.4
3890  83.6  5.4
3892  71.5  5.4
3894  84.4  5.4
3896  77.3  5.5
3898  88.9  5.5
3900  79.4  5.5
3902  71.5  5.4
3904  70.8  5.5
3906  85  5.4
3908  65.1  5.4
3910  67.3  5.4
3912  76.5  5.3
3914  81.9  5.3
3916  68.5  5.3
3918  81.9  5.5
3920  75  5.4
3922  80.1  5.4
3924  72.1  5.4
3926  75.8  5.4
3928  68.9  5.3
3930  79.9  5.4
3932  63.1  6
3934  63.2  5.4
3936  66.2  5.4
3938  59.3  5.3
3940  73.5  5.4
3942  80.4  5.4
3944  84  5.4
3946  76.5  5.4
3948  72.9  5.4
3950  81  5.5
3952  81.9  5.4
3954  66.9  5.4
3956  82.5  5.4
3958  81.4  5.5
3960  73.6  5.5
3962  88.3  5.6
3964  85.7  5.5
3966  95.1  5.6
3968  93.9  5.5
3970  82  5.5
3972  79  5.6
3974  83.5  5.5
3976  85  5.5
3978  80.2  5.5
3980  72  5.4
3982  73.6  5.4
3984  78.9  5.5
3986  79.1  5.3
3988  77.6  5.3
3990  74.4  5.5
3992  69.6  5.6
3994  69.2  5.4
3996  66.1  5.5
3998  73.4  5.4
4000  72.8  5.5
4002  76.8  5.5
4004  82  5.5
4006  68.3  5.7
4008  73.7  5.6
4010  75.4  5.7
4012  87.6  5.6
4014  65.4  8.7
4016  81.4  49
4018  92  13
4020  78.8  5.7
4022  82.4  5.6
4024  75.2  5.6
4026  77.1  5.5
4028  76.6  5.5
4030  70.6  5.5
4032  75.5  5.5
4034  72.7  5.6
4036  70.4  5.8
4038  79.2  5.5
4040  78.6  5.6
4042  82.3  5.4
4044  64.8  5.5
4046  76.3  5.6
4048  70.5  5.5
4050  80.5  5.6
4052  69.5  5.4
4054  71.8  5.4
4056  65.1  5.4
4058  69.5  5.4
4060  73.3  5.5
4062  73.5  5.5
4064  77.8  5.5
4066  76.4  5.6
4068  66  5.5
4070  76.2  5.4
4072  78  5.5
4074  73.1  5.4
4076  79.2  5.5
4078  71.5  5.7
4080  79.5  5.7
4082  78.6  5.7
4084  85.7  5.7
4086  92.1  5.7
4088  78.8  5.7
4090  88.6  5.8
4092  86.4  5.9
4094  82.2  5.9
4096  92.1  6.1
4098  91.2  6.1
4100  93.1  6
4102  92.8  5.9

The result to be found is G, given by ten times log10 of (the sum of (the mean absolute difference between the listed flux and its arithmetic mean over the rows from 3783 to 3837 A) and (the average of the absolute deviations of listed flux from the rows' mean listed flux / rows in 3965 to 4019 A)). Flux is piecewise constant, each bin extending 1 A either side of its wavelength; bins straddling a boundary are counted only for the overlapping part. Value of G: 10.26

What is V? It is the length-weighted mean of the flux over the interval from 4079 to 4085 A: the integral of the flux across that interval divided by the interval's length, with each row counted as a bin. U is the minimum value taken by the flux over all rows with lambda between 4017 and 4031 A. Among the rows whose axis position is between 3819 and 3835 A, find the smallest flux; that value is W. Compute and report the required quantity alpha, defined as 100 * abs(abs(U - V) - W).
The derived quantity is 6323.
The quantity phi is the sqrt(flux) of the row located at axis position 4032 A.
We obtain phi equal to 8.69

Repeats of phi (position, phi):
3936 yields 8.14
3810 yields 9.31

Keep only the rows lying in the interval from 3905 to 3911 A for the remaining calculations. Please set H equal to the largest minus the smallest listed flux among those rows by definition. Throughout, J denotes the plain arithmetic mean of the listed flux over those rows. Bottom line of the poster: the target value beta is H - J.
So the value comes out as -53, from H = 19.9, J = 72.5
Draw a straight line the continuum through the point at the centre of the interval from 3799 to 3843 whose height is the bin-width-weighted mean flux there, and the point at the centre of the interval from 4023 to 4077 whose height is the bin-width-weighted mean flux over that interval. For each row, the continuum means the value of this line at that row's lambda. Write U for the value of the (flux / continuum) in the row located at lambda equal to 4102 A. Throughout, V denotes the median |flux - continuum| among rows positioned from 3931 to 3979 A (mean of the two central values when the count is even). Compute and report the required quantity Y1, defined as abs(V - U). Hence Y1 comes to 4.2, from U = 1.29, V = 5.5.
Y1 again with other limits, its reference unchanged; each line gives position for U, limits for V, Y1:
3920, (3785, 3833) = 2.3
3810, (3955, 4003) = 3.3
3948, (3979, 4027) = 2.5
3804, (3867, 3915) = 5.1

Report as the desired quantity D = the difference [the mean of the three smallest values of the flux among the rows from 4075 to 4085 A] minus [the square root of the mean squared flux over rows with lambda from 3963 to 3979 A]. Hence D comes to -9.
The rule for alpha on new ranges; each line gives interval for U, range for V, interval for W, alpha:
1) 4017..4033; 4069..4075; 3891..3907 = 6563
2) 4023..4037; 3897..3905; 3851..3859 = 6615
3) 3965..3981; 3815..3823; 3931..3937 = 5300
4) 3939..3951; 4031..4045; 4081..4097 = 7671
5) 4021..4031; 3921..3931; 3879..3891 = 7284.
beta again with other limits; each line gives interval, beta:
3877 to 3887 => -72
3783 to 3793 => -67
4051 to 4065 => -59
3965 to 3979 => -69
